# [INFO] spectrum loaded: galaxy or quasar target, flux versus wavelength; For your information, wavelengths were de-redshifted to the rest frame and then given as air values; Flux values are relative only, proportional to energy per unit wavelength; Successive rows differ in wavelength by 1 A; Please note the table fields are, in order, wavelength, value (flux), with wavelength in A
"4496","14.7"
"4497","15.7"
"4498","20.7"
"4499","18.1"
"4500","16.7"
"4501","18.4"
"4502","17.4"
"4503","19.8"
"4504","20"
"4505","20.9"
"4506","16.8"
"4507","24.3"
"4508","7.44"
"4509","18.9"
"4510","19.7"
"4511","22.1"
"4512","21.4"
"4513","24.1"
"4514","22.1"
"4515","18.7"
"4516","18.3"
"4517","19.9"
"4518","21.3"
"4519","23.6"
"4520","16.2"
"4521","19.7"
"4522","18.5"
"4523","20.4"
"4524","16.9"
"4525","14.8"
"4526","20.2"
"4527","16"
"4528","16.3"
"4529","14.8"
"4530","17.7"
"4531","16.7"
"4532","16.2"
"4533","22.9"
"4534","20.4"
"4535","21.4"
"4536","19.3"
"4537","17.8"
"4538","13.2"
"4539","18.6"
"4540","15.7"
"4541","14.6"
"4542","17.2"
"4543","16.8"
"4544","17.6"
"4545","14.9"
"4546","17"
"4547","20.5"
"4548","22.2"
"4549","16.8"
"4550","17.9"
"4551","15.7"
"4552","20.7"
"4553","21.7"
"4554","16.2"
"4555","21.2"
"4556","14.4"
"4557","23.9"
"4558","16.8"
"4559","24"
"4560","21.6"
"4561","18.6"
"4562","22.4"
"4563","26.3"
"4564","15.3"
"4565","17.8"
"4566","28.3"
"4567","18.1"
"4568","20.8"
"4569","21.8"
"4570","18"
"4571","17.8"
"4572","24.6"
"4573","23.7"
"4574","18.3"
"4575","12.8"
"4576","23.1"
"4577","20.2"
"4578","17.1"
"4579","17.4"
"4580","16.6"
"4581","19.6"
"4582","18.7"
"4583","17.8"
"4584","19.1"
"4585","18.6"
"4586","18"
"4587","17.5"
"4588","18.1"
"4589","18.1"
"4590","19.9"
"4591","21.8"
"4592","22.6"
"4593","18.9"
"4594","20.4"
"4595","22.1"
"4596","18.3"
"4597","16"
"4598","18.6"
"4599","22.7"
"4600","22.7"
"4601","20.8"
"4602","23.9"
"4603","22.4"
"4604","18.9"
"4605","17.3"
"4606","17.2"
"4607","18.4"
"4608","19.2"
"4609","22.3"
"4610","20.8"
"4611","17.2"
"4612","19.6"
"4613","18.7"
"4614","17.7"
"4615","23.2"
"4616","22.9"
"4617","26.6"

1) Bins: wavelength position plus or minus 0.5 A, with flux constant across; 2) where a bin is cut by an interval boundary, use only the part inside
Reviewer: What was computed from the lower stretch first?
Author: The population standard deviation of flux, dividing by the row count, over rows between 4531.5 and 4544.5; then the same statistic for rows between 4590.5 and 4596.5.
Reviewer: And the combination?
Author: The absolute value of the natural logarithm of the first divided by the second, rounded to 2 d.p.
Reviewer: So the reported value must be 0.47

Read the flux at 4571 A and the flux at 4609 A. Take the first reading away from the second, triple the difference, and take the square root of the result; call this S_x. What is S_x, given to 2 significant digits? 3.7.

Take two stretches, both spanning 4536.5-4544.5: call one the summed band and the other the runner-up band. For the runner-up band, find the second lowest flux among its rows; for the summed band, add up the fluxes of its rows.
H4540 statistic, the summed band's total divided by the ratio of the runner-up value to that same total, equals 1184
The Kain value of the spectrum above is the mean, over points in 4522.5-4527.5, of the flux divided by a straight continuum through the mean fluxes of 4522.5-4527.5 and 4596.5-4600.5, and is 1.00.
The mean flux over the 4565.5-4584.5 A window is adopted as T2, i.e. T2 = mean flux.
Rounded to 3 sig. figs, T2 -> 19.7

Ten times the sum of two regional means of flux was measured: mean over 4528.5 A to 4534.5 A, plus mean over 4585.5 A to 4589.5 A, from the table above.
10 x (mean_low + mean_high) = 360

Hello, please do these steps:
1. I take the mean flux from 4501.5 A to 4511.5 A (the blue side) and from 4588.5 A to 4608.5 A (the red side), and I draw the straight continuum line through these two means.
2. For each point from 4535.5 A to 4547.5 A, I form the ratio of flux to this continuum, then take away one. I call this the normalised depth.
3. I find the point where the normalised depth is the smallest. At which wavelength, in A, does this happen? 4538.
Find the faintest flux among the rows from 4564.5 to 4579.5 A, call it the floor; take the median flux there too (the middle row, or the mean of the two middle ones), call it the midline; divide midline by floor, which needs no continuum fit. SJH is 1.4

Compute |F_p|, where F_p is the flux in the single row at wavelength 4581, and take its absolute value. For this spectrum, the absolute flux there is 19.6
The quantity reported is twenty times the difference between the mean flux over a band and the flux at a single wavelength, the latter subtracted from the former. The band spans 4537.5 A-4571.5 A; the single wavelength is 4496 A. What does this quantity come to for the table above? 85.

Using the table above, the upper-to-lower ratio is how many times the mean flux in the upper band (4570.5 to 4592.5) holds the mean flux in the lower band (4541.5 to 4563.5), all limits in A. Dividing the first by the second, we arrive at 0.99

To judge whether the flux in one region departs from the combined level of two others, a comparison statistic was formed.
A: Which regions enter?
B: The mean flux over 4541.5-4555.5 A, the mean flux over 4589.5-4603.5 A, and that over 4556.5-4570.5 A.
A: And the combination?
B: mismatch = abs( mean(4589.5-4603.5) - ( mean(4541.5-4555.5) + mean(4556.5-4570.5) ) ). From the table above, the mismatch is 18.5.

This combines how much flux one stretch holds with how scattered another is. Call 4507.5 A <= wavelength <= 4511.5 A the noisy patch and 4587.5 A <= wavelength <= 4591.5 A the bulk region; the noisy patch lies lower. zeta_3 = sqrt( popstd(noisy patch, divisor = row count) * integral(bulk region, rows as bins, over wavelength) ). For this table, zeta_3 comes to 21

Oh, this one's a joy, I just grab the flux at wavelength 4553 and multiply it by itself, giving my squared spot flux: 471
